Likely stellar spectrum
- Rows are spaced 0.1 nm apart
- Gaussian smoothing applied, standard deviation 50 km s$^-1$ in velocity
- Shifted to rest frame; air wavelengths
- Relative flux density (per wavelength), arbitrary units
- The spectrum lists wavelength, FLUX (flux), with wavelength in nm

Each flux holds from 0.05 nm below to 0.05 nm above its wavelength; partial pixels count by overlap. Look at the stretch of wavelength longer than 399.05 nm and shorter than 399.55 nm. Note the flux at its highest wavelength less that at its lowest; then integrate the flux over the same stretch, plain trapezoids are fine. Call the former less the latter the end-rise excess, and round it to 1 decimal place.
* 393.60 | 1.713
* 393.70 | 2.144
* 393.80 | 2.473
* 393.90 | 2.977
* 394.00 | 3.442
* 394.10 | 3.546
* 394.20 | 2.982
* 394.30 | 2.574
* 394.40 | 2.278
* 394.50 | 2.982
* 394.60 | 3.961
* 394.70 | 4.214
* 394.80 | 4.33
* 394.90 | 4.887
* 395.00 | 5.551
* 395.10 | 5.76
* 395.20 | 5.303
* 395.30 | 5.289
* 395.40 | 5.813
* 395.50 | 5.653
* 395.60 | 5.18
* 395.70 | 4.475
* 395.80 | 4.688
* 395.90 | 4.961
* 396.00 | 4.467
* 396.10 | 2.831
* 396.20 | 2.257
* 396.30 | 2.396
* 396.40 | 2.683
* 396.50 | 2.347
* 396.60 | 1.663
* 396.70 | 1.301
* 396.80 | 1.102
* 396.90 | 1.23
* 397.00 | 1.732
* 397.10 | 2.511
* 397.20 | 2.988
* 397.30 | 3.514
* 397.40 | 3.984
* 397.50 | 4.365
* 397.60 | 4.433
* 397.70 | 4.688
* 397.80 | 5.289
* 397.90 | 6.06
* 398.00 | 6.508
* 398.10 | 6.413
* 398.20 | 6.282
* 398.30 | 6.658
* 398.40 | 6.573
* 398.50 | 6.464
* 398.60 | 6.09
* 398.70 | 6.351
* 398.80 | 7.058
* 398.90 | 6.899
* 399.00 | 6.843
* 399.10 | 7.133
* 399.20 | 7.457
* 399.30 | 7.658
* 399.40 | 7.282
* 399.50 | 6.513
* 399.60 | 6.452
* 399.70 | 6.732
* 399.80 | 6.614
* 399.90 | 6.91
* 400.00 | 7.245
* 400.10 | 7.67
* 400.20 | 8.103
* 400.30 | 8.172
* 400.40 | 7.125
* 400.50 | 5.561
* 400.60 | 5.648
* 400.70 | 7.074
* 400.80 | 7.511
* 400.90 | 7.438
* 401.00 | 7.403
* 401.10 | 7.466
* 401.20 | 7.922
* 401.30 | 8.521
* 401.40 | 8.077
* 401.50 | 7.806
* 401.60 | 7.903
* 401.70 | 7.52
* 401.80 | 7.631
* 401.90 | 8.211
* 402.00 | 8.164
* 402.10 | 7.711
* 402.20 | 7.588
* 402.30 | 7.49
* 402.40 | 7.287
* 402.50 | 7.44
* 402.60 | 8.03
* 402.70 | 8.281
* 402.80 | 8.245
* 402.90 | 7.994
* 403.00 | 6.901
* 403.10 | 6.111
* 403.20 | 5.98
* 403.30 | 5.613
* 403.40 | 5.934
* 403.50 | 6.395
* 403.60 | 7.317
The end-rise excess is -4.2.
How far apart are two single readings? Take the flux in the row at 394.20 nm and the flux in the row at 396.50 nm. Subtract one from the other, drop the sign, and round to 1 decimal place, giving 0.6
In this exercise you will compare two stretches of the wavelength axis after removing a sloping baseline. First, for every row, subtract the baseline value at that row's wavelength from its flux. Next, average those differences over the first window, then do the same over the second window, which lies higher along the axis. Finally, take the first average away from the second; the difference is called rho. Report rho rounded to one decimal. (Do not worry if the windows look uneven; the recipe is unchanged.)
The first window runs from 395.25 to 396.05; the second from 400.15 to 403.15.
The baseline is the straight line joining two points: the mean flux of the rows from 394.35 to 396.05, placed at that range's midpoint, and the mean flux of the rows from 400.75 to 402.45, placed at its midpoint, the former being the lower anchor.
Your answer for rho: -0.4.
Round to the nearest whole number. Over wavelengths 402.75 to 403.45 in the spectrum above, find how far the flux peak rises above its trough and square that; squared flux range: 7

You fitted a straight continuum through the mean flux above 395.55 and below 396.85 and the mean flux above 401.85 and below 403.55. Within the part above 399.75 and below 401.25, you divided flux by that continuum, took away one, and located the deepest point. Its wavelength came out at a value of 400.50 nm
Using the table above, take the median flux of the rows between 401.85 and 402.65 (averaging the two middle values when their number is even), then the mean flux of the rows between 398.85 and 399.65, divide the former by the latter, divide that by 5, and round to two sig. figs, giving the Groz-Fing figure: 0.22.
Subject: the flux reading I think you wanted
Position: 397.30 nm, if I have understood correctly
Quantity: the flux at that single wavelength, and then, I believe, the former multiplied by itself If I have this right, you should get 12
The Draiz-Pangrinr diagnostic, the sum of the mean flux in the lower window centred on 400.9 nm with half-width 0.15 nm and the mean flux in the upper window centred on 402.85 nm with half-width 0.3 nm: 15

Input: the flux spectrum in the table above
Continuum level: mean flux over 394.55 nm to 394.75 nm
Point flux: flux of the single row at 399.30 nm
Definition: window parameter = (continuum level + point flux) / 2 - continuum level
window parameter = 1.8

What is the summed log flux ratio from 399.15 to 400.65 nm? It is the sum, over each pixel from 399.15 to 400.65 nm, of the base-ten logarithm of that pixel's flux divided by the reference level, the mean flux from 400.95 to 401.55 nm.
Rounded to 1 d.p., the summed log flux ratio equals -0.8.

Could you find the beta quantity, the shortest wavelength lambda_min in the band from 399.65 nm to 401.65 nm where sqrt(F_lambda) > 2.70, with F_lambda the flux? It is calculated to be 400.10 nm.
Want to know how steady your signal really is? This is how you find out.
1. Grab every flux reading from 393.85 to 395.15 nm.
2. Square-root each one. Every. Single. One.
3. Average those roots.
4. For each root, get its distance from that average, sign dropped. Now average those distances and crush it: 0.23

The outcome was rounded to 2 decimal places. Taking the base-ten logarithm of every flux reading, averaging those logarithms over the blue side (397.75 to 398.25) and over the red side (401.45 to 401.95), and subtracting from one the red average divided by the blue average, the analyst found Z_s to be -0.14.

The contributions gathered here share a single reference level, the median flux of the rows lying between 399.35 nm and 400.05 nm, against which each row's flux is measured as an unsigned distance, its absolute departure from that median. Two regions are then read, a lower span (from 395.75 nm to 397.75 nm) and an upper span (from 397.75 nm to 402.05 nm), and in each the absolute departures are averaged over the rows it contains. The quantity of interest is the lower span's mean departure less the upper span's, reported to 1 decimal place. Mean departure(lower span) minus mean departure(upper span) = 3.0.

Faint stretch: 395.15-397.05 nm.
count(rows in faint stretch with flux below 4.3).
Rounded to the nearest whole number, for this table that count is 10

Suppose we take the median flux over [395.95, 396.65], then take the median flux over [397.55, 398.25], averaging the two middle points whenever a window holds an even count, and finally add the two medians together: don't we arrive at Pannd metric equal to 8.5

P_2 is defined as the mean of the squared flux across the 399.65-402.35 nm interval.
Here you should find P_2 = 56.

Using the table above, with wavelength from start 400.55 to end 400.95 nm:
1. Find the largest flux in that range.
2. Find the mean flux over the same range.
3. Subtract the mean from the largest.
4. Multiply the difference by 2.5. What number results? 1.48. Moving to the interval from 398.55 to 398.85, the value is 1.40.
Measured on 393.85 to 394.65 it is 2.17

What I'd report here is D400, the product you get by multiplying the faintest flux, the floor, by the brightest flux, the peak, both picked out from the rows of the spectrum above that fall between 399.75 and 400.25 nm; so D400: 54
